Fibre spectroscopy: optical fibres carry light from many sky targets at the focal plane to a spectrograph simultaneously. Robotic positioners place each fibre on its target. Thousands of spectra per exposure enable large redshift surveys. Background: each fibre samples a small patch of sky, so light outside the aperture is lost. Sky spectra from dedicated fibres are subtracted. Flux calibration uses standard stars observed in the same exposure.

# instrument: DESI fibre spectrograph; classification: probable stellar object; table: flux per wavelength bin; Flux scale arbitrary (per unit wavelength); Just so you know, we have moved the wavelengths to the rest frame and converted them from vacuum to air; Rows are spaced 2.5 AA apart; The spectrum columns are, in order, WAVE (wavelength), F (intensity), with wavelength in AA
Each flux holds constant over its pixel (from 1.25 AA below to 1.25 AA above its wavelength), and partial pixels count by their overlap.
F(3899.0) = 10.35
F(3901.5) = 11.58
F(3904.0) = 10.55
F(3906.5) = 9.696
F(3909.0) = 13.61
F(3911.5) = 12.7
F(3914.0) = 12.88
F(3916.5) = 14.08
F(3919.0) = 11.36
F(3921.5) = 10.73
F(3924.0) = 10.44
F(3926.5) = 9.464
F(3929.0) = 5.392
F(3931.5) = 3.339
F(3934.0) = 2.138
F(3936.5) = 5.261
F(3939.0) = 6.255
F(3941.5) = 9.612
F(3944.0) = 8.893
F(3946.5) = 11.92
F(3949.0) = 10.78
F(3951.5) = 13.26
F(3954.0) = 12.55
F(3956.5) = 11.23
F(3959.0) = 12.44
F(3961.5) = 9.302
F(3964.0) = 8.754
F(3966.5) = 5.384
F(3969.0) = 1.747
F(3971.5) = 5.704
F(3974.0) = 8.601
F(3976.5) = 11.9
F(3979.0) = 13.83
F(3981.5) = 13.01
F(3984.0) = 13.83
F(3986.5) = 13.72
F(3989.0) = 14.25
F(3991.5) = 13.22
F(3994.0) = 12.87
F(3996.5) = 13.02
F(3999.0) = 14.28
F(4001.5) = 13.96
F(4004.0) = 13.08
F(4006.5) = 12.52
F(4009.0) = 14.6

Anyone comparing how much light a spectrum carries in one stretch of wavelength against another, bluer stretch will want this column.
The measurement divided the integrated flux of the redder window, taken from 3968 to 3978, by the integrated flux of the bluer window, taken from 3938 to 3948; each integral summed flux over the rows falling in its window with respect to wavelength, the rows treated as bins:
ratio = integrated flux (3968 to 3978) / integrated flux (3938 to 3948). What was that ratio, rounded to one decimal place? 0.8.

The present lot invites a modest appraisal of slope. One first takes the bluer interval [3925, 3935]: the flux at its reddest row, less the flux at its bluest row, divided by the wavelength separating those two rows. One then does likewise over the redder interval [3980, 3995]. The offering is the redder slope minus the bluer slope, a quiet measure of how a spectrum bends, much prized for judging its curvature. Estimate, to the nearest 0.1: 1.0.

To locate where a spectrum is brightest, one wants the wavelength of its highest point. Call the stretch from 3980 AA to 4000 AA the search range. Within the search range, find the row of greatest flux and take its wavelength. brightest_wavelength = 3999.0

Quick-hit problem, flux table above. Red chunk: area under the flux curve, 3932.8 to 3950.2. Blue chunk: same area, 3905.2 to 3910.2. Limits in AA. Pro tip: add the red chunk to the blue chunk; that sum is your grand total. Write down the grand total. 195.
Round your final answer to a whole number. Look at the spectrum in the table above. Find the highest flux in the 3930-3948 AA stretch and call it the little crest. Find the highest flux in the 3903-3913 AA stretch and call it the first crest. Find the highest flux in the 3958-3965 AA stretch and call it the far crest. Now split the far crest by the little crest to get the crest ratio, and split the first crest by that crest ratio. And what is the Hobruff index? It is 13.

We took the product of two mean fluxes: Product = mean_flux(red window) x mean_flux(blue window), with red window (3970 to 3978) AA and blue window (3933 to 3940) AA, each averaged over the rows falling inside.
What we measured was 40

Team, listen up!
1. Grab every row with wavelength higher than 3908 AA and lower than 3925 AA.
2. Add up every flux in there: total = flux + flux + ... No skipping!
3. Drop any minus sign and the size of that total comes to 86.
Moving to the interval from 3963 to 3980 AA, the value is 56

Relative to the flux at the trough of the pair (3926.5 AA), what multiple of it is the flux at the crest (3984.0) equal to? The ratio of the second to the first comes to 1.46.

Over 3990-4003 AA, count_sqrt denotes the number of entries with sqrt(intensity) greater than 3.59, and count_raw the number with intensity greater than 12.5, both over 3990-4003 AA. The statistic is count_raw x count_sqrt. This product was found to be 20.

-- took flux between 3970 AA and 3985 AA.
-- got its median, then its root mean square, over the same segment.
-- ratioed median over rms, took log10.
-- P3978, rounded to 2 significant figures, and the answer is 0.033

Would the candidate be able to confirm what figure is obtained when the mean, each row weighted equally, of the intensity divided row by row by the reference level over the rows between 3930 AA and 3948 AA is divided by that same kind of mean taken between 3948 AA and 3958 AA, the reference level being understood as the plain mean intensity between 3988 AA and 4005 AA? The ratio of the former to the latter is 0.57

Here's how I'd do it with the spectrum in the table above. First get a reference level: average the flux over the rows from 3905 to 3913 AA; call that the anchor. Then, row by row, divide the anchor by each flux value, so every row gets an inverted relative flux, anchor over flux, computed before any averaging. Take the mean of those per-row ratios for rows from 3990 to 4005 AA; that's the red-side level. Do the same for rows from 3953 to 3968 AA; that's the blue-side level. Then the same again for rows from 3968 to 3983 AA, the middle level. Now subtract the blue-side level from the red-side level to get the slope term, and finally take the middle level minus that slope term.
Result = 2.6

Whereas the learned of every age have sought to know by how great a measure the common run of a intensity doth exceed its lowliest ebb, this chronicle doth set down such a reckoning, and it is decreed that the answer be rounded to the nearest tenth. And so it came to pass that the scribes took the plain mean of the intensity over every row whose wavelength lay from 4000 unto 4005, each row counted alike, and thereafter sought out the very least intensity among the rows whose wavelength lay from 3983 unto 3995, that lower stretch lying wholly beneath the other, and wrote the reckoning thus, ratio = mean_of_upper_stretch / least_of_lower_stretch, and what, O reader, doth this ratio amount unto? 1.1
